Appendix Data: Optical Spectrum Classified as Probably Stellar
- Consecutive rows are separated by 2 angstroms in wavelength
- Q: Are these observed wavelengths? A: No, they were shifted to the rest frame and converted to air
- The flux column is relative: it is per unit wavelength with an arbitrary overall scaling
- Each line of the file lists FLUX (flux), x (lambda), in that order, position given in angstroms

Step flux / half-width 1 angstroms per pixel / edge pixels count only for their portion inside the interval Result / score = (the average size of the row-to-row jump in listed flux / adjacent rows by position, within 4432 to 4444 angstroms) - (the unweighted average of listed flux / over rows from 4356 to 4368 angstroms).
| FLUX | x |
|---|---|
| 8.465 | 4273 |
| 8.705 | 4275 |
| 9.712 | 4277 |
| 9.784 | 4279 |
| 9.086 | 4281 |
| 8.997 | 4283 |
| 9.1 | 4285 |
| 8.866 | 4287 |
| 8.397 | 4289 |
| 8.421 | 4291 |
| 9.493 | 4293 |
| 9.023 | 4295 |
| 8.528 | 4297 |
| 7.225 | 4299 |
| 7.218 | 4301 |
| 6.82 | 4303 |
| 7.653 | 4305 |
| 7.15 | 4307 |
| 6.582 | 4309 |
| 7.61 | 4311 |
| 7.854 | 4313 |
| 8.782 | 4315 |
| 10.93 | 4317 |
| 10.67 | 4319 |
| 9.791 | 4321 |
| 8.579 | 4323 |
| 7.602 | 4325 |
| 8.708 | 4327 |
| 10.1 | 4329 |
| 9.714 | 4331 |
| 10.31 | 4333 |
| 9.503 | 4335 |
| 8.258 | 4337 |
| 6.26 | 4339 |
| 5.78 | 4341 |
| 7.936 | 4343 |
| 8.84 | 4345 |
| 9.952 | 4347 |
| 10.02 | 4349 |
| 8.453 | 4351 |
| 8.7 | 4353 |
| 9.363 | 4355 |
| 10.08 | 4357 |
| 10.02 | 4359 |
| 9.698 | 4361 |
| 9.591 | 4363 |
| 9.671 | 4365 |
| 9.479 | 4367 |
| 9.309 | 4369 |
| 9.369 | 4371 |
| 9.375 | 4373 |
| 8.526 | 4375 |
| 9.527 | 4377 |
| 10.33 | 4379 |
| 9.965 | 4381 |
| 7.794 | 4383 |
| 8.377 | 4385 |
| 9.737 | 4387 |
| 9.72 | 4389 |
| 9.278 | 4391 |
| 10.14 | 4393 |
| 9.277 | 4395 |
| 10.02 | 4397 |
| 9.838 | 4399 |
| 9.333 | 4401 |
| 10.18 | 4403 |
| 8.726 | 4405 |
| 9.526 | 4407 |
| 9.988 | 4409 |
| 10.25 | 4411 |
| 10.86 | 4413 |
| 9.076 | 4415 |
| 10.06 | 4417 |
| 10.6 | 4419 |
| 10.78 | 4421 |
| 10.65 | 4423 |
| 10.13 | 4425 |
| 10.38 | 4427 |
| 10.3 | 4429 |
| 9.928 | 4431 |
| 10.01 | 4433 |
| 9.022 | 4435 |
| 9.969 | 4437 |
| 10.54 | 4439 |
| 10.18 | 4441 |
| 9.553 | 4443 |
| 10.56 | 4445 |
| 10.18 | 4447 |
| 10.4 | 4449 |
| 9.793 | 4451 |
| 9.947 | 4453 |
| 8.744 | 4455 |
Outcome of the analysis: -9.1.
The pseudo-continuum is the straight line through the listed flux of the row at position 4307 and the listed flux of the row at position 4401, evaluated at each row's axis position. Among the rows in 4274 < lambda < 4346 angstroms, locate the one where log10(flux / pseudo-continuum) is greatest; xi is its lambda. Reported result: 4279 angstroms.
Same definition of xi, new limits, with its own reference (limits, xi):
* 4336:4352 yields 4349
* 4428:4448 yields 4439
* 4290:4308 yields 4293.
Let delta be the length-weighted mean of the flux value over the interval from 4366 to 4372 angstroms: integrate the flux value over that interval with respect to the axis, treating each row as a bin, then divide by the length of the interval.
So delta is 9.4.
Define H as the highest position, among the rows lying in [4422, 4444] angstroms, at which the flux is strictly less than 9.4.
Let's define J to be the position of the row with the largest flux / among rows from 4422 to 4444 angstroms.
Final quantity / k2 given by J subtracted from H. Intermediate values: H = 4435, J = 4423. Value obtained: 12 angstroms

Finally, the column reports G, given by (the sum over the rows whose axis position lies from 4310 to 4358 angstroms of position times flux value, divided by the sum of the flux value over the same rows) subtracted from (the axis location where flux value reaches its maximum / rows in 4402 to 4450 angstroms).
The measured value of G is 79.0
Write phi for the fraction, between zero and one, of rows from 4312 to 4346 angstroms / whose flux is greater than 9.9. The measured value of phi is 0.24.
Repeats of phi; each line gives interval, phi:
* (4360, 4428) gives 0.41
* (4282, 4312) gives 0.00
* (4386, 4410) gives 0.33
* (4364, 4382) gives 0.22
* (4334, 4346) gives 0.00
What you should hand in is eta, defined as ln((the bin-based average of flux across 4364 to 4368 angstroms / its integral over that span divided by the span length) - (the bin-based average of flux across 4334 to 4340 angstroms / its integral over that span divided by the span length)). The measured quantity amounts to 0.45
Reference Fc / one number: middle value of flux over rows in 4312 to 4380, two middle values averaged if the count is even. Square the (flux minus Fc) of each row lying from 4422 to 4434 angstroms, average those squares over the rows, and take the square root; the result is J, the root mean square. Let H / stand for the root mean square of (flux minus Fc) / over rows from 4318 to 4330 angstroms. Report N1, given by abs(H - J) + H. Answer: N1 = 1.27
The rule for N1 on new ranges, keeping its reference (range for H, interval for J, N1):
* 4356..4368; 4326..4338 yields 0.73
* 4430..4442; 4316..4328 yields 1.19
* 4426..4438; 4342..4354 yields 0.88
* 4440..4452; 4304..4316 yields 1.94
